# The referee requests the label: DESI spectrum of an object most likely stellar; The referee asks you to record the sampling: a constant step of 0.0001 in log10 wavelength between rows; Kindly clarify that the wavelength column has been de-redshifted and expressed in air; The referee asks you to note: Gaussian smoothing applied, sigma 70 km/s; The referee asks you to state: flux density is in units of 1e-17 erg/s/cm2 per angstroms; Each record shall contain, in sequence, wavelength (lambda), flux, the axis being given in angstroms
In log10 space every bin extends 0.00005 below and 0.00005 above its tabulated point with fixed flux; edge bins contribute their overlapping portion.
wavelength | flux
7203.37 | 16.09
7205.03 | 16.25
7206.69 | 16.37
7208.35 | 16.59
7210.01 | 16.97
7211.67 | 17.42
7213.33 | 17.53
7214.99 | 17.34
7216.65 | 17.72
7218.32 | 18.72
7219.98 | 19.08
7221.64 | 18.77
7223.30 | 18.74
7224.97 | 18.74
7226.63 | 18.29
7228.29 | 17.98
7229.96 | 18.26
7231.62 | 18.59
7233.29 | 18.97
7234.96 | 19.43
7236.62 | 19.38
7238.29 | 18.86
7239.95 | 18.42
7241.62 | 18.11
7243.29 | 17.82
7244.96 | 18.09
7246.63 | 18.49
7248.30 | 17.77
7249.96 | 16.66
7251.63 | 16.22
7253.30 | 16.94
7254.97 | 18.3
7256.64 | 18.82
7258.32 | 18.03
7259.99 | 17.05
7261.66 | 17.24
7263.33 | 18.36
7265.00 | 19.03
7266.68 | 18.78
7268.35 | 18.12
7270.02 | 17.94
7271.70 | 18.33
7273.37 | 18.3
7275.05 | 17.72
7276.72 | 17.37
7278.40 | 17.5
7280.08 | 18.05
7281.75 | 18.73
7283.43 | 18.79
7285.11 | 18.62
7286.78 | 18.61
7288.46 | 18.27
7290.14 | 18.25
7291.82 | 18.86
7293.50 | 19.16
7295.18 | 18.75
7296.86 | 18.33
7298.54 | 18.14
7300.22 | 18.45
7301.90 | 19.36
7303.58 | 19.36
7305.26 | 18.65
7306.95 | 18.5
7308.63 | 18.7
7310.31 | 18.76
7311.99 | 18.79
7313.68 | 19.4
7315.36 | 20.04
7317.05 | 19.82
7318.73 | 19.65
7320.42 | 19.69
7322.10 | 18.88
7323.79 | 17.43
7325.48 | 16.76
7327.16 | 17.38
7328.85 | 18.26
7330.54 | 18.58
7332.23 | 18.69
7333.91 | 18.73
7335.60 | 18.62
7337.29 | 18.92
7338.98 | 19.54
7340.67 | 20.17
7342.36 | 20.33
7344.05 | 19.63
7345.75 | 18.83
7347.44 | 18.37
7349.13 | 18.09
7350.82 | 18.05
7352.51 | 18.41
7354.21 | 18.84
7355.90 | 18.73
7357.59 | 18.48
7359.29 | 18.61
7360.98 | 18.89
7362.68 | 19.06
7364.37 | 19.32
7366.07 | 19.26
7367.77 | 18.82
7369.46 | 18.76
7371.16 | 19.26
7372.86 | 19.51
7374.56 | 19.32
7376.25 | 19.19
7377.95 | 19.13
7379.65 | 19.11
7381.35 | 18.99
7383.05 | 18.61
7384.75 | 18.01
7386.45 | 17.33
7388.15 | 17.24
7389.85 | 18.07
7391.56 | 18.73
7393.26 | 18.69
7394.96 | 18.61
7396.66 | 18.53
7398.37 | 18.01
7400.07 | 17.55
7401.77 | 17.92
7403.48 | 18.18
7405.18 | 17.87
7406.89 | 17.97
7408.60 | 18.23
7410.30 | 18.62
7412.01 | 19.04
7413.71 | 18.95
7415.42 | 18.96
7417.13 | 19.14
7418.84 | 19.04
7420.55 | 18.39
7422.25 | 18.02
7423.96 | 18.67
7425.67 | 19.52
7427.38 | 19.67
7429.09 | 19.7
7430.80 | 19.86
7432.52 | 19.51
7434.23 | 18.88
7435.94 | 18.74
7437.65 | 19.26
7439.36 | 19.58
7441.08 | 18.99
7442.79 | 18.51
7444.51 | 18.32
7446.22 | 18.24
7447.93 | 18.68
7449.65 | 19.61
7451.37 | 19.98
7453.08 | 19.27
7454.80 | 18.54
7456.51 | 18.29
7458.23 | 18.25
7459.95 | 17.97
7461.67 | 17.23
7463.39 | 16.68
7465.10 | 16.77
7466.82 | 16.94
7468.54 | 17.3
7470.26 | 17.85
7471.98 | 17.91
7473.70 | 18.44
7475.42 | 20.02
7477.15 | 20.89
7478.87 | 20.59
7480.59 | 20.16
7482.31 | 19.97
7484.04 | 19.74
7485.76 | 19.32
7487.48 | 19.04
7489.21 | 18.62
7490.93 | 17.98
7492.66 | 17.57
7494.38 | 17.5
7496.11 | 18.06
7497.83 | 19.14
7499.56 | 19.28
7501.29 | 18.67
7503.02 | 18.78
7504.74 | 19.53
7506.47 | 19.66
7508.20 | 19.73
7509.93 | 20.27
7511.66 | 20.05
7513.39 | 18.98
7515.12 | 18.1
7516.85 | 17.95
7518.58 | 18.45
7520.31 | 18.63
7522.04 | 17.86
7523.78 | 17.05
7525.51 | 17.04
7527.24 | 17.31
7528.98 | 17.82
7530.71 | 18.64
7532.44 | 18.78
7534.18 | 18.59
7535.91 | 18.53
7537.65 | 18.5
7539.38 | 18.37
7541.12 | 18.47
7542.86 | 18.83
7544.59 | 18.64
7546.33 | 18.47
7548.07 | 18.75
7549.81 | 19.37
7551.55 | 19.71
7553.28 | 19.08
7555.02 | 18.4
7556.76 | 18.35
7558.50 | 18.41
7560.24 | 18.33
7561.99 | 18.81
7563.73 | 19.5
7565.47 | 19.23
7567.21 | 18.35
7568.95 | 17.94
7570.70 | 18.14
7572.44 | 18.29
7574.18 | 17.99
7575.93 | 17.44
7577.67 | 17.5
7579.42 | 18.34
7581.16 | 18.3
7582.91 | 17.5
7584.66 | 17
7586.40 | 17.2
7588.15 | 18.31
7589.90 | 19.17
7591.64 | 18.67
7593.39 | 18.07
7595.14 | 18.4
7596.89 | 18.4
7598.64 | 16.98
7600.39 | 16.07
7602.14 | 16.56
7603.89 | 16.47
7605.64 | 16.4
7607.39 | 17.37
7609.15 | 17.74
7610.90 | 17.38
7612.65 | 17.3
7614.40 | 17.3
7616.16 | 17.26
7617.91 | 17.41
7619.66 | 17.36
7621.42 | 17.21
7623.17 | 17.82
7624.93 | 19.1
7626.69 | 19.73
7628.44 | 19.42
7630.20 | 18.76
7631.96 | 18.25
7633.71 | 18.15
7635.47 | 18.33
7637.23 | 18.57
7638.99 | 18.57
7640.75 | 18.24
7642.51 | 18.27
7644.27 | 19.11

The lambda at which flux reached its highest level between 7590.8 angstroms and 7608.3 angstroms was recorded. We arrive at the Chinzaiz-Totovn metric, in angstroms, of 7591.64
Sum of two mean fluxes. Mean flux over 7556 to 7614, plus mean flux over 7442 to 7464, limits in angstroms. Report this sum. 36.3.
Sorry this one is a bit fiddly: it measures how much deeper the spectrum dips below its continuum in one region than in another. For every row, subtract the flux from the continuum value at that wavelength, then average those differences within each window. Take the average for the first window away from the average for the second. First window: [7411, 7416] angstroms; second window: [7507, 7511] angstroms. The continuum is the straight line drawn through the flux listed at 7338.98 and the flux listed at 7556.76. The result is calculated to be -1.5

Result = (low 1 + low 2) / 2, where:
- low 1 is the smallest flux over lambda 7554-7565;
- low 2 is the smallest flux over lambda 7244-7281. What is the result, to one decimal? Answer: 17.3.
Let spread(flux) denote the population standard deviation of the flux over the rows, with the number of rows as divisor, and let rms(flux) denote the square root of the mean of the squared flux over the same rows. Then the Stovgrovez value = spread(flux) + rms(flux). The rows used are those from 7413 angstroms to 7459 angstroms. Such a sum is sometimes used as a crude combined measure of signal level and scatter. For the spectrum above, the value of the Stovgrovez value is 19.5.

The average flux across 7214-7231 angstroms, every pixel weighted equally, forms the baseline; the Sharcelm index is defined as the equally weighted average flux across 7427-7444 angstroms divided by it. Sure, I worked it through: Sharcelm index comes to 1.05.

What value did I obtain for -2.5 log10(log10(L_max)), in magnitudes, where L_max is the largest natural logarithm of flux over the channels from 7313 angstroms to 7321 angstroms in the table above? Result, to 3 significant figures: 0.804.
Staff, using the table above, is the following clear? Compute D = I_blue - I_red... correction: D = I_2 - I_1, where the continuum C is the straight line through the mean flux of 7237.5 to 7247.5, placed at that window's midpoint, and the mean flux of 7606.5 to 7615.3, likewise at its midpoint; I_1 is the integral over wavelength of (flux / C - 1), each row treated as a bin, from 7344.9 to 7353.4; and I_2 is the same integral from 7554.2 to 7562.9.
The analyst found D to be 0.31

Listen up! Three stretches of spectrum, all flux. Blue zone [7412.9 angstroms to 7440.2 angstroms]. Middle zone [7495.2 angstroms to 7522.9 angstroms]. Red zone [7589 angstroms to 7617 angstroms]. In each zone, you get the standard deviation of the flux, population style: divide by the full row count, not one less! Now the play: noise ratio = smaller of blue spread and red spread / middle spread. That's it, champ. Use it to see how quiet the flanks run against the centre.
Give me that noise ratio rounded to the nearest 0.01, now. 0.67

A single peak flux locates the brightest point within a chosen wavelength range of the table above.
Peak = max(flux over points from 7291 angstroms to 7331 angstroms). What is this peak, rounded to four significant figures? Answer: 20.04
